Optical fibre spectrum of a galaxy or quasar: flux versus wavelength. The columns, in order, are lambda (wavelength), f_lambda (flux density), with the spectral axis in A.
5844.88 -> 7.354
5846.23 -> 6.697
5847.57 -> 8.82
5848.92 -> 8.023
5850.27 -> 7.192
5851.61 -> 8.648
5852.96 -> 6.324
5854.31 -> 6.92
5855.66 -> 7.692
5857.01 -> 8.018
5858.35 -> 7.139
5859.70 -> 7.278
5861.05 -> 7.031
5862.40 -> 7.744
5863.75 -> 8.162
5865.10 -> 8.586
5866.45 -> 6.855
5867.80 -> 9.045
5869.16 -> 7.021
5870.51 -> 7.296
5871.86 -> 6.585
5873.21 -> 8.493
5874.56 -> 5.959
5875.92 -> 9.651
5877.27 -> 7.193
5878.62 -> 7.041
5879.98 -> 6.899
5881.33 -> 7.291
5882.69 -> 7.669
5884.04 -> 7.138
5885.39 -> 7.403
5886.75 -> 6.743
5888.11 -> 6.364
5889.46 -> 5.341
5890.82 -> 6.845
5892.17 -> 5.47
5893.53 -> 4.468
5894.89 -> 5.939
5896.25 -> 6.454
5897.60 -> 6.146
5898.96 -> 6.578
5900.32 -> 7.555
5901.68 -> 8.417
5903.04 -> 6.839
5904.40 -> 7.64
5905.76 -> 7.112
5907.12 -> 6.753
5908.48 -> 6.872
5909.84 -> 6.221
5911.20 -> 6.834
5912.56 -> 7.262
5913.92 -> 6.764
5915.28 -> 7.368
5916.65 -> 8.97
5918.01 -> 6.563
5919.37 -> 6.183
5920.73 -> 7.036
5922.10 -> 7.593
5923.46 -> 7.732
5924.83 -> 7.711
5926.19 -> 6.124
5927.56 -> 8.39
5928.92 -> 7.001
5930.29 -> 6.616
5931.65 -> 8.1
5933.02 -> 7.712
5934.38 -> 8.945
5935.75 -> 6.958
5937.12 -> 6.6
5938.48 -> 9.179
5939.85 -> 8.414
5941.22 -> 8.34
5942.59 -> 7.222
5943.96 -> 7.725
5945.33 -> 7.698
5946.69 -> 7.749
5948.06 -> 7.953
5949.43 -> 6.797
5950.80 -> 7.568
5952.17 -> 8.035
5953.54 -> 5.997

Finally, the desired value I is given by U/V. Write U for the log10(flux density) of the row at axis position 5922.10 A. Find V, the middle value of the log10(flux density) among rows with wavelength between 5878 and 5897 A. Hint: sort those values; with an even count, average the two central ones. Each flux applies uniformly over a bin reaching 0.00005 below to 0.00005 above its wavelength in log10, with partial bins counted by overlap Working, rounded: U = 0.880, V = 0.832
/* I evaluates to 1.06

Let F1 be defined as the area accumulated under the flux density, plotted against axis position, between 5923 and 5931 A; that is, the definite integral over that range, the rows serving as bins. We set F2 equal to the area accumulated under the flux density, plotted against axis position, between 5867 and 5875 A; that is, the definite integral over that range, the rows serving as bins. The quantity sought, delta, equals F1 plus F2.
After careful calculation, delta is 117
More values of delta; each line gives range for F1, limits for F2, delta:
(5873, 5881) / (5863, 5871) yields 122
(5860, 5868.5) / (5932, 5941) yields 139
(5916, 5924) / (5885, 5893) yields 109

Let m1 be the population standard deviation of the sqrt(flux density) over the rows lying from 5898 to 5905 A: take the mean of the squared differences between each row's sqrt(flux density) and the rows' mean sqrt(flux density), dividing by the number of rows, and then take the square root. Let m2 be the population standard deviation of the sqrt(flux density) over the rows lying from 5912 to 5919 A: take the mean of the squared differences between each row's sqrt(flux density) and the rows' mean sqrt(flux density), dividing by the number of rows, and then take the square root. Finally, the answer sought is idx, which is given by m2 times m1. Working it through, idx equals 0.018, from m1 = 0.119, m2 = 0.15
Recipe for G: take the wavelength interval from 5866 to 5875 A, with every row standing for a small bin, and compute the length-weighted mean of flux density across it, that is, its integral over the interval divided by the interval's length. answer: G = 7.37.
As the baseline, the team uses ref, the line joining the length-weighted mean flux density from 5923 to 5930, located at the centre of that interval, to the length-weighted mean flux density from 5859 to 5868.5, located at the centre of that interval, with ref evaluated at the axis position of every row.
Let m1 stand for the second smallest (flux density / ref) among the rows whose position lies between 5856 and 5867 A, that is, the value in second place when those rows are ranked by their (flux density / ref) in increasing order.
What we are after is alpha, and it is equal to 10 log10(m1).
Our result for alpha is -0.46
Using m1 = 0.90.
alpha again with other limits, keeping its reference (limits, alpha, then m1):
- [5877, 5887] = -0.47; 0.90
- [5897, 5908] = -0.59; 0.87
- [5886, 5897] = -1.54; 0.70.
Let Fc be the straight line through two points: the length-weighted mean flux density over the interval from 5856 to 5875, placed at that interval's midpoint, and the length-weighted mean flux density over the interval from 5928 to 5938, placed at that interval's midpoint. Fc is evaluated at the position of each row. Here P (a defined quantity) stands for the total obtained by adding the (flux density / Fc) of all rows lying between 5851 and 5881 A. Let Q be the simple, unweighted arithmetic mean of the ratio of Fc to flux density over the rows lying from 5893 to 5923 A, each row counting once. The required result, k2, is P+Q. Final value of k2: 23.1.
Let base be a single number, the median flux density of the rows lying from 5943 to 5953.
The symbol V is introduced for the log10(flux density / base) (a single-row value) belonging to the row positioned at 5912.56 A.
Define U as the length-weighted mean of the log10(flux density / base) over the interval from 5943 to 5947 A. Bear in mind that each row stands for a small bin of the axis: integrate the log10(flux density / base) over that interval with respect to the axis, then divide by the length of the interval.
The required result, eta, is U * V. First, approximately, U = -0.002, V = -0.03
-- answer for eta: 0.0001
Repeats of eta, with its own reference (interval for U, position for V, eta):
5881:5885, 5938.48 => -0.0015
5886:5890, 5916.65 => -0.0063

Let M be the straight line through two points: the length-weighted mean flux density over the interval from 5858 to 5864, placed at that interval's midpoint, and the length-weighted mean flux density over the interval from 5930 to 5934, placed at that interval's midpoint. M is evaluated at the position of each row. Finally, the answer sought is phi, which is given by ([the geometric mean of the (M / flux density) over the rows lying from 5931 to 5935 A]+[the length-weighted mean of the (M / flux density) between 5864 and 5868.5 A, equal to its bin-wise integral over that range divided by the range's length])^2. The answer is 3.5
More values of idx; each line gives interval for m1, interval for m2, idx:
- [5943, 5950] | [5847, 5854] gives 0.013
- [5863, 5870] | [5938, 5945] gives 0.018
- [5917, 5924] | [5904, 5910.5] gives 0.010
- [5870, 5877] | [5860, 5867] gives 0.028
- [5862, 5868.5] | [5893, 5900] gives 0.022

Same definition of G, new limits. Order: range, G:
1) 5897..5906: 7.19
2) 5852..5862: 7.26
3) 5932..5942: 8.01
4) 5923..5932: 7.35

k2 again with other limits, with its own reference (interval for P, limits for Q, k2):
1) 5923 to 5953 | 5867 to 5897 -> 23.7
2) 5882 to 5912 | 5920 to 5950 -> 20.5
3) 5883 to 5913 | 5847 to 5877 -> 20.5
